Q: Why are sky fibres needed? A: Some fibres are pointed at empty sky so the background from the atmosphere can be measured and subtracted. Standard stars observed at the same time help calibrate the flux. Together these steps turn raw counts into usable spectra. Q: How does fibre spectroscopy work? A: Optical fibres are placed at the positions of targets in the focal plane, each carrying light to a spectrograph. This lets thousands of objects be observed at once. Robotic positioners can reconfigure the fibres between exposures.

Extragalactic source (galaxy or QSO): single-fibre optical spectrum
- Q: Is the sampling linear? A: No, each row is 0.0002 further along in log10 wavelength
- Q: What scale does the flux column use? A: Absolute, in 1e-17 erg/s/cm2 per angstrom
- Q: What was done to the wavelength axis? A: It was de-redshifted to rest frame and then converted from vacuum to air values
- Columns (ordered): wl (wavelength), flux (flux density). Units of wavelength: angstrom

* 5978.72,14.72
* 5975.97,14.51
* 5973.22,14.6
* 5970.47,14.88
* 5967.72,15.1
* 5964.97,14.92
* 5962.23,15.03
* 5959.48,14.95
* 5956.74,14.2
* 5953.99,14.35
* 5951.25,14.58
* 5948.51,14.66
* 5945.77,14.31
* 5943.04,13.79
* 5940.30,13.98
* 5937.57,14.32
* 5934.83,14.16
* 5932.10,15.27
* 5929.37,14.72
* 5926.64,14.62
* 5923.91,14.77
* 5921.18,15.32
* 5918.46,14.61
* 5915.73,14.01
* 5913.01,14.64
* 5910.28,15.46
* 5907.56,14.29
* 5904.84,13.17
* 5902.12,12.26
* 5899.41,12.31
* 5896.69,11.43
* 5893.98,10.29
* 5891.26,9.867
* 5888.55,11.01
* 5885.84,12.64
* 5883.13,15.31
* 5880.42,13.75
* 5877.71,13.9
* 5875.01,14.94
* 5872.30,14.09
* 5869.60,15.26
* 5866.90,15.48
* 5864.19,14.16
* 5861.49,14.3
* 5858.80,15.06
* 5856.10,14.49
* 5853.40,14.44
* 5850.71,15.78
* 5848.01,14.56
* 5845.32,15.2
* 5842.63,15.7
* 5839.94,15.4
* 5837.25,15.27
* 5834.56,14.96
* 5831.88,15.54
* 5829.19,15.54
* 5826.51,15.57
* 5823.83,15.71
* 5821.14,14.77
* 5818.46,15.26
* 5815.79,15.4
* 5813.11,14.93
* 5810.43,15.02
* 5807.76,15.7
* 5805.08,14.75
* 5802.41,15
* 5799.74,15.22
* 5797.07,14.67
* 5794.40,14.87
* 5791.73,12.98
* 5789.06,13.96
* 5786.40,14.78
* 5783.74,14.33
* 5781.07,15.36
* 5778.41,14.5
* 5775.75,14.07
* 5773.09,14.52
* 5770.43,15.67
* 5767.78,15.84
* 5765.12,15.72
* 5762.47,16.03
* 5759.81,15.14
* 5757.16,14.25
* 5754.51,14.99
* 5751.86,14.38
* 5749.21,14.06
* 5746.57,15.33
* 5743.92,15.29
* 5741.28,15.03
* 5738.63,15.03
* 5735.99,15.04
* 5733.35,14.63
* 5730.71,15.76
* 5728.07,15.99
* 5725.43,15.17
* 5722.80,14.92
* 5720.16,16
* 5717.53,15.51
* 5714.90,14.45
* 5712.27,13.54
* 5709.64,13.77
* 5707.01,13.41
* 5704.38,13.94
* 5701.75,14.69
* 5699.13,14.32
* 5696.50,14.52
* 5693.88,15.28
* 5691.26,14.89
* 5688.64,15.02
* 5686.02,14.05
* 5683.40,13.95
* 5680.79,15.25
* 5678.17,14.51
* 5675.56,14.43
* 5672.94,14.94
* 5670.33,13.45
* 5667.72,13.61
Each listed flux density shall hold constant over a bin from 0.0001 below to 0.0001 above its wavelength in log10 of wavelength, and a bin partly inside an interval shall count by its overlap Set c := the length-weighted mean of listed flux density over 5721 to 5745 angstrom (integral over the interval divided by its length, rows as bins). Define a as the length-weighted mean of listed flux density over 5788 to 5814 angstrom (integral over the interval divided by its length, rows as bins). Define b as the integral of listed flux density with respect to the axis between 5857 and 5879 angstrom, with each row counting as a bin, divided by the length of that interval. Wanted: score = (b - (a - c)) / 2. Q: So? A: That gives 7.6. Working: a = 14.71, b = 14.7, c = 15.2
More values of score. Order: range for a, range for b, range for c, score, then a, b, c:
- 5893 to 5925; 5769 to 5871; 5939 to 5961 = 7.9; 13.58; 15.0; 14.4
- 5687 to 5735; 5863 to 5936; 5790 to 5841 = 7.0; 14.76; 13.8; 15.1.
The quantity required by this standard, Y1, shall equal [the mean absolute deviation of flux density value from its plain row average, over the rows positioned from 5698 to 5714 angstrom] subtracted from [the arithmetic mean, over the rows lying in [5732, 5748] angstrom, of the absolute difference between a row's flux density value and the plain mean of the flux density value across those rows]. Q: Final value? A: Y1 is -0.2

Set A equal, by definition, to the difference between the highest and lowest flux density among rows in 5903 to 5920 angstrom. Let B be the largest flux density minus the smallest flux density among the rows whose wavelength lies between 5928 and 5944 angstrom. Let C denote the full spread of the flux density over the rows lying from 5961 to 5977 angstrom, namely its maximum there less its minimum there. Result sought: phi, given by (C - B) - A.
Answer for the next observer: -3.18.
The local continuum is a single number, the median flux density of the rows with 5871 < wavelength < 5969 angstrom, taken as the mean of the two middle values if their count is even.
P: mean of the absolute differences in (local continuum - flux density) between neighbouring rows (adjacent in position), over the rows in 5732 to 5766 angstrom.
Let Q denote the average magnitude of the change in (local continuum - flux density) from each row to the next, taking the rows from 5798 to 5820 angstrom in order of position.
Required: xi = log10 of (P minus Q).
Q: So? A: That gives -1.10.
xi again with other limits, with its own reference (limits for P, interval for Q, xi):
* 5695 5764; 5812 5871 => -1.19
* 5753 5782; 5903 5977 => -0.77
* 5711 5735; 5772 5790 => -1.14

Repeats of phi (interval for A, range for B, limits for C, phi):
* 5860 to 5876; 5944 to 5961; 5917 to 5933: -1.43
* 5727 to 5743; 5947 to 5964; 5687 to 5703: -1.23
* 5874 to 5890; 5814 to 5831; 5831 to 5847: -4.50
